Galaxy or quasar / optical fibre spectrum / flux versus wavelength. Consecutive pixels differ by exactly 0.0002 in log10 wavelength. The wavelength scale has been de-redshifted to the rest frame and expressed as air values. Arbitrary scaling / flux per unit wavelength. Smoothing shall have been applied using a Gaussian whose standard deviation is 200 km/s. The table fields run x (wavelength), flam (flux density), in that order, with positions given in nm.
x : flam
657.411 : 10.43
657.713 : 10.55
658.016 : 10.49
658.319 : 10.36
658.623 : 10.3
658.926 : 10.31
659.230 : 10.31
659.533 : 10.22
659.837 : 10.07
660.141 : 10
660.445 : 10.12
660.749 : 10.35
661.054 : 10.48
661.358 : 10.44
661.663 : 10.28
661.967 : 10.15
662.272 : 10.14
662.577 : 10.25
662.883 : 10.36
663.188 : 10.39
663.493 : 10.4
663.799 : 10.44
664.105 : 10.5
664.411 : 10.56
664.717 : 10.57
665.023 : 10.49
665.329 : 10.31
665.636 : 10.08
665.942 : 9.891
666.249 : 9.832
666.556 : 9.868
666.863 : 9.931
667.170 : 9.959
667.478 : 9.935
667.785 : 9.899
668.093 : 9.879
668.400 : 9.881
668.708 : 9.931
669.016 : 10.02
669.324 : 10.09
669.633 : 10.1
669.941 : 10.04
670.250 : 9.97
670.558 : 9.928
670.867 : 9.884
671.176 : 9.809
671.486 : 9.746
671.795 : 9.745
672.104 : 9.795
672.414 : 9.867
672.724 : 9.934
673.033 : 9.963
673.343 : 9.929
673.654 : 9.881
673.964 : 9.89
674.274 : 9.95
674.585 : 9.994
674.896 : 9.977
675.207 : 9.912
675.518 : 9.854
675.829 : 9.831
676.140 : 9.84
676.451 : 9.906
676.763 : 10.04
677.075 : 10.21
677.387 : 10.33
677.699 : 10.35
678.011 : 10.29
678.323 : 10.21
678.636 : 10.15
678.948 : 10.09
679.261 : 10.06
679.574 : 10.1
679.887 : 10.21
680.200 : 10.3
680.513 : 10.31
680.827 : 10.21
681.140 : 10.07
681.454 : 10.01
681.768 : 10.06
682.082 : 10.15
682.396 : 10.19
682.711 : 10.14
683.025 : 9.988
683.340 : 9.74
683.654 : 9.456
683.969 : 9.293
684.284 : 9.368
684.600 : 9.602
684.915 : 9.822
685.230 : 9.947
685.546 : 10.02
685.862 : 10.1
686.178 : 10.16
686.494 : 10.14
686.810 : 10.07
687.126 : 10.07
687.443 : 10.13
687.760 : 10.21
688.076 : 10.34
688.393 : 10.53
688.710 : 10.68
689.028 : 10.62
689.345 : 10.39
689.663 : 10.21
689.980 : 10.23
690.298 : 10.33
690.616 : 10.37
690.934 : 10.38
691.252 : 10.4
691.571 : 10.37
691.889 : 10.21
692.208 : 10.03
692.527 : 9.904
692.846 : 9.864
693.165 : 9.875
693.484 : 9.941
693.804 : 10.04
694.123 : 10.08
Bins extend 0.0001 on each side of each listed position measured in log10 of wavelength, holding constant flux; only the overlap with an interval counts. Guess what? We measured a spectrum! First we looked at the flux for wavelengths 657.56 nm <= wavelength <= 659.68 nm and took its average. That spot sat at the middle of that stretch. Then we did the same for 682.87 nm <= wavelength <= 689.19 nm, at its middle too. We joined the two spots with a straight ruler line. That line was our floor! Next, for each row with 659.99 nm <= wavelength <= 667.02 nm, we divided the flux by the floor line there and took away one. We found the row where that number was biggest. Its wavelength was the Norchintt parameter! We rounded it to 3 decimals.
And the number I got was 664.717 nm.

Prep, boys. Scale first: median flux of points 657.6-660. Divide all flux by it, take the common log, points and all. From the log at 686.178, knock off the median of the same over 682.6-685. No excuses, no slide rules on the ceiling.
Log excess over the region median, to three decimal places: 0.021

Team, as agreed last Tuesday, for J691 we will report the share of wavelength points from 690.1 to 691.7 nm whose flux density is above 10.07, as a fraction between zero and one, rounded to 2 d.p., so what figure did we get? 1.00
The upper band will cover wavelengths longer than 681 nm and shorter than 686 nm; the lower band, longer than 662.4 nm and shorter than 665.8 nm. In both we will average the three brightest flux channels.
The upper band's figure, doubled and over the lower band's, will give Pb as 1.93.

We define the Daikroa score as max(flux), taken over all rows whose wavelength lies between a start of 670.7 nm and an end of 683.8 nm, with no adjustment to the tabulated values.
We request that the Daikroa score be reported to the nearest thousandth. 10.350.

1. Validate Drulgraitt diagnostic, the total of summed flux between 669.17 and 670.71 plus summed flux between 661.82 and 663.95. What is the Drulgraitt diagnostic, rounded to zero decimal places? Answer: 122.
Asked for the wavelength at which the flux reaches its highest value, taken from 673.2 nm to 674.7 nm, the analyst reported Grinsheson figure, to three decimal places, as 674.585 nm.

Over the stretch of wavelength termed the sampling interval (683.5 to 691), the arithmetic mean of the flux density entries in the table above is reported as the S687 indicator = 10.1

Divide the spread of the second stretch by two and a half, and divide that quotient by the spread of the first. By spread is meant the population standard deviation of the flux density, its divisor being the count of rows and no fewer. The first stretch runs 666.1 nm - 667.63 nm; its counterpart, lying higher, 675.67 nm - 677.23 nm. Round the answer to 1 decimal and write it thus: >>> 1.2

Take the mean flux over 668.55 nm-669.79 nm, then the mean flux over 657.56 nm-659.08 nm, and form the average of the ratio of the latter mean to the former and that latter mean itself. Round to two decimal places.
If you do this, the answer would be 5.72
